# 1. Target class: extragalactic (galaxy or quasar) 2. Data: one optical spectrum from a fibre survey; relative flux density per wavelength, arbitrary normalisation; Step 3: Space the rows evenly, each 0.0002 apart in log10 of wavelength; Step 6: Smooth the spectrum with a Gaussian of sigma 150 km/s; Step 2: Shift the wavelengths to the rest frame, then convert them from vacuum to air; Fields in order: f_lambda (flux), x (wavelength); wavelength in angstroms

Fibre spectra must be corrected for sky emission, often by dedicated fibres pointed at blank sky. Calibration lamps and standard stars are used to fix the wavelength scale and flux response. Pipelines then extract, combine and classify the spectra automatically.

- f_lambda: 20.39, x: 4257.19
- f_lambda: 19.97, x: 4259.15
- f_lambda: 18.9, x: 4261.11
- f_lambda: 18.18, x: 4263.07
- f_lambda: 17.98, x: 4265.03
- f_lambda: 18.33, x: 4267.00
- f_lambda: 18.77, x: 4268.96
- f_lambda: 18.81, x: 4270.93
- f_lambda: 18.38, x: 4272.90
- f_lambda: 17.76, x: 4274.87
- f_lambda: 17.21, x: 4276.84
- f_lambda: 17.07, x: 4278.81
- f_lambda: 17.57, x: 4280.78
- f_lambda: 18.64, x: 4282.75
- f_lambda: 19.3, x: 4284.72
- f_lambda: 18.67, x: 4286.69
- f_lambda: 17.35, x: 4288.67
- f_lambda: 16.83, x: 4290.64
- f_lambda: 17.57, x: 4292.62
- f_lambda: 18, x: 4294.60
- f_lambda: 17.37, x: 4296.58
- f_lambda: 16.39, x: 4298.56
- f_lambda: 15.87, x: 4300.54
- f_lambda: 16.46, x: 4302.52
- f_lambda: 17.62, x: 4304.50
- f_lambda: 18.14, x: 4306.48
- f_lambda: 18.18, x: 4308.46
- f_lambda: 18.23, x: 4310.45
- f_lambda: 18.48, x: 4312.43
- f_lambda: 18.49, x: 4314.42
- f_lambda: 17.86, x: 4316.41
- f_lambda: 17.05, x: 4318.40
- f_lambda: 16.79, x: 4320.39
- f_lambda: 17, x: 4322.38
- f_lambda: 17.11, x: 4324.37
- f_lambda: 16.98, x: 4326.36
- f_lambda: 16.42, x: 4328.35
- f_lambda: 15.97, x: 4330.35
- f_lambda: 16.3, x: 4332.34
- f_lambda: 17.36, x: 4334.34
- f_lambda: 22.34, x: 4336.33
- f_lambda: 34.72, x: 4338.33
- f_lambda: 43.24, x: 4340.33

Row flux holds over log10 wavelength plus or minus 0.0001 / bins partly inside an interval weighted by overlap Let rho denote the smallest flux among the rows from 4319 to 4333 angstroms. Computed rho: 15.97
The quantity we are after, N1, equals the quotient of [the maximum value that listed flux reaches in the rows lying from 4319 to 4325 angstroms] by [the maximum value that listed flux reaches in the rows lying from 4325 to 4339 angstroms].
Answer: 0.49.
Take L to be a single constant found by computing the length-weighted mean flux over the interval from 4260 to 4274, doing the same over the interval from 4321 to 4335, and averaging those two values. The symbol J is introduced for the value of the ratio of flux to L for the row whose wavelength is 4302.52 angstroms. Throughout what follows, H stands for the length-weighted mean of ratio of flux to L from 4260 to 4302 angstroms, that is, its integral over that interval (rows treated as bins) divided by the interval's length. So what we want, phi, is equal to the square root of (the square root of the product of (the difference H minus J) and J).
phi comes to 0.521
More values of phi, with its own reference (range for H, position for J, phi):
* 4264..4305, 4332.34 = 0.522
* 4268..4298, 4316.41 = 0.247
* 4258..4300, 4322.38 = 0.488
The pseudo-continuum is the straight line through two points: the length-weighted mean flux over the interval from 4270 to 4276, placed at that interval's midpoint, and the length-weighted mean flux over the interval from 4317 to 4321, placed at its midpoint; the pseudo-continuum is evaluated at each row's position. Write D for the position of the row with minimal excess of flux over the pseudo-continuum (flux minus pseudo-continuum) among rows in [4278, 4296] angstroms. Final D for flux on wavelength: 4278.81 angstroms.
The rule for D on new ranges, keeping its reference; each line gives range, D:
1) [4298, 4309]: 4300.54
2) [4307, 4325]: 4320.39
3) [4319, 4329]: 4328.35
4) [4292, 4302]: 4300.54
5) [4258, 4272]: 4265.03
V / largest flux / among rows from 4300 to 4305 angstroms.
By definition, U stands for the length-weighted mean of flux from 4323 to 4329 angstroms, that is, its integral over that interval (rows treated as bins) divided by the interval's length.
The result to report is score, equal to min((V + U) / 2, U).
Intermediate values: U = 16.9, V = 17.62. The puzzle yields 16.9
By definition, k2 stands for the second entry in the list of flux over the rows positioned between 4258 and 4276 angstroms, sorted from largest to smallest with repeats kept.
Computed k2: 18.9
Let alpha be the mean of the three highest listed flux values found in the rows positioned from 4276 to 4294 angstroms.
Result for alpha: 18.9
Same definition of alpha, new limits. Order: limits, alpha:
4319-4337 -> 18.9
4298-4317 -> 18.4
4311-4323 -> 18.3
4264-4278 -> 18.7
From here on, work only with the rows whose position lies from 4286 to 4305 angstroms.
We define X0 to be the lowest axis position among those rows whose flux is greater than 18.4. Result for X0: 4286.69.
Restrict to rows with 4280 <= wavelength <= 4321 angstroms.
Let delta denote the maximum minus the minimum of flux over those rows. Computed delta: 3.4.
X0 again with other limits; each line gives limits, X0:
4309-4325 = 4312.43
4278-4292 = 4282.75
